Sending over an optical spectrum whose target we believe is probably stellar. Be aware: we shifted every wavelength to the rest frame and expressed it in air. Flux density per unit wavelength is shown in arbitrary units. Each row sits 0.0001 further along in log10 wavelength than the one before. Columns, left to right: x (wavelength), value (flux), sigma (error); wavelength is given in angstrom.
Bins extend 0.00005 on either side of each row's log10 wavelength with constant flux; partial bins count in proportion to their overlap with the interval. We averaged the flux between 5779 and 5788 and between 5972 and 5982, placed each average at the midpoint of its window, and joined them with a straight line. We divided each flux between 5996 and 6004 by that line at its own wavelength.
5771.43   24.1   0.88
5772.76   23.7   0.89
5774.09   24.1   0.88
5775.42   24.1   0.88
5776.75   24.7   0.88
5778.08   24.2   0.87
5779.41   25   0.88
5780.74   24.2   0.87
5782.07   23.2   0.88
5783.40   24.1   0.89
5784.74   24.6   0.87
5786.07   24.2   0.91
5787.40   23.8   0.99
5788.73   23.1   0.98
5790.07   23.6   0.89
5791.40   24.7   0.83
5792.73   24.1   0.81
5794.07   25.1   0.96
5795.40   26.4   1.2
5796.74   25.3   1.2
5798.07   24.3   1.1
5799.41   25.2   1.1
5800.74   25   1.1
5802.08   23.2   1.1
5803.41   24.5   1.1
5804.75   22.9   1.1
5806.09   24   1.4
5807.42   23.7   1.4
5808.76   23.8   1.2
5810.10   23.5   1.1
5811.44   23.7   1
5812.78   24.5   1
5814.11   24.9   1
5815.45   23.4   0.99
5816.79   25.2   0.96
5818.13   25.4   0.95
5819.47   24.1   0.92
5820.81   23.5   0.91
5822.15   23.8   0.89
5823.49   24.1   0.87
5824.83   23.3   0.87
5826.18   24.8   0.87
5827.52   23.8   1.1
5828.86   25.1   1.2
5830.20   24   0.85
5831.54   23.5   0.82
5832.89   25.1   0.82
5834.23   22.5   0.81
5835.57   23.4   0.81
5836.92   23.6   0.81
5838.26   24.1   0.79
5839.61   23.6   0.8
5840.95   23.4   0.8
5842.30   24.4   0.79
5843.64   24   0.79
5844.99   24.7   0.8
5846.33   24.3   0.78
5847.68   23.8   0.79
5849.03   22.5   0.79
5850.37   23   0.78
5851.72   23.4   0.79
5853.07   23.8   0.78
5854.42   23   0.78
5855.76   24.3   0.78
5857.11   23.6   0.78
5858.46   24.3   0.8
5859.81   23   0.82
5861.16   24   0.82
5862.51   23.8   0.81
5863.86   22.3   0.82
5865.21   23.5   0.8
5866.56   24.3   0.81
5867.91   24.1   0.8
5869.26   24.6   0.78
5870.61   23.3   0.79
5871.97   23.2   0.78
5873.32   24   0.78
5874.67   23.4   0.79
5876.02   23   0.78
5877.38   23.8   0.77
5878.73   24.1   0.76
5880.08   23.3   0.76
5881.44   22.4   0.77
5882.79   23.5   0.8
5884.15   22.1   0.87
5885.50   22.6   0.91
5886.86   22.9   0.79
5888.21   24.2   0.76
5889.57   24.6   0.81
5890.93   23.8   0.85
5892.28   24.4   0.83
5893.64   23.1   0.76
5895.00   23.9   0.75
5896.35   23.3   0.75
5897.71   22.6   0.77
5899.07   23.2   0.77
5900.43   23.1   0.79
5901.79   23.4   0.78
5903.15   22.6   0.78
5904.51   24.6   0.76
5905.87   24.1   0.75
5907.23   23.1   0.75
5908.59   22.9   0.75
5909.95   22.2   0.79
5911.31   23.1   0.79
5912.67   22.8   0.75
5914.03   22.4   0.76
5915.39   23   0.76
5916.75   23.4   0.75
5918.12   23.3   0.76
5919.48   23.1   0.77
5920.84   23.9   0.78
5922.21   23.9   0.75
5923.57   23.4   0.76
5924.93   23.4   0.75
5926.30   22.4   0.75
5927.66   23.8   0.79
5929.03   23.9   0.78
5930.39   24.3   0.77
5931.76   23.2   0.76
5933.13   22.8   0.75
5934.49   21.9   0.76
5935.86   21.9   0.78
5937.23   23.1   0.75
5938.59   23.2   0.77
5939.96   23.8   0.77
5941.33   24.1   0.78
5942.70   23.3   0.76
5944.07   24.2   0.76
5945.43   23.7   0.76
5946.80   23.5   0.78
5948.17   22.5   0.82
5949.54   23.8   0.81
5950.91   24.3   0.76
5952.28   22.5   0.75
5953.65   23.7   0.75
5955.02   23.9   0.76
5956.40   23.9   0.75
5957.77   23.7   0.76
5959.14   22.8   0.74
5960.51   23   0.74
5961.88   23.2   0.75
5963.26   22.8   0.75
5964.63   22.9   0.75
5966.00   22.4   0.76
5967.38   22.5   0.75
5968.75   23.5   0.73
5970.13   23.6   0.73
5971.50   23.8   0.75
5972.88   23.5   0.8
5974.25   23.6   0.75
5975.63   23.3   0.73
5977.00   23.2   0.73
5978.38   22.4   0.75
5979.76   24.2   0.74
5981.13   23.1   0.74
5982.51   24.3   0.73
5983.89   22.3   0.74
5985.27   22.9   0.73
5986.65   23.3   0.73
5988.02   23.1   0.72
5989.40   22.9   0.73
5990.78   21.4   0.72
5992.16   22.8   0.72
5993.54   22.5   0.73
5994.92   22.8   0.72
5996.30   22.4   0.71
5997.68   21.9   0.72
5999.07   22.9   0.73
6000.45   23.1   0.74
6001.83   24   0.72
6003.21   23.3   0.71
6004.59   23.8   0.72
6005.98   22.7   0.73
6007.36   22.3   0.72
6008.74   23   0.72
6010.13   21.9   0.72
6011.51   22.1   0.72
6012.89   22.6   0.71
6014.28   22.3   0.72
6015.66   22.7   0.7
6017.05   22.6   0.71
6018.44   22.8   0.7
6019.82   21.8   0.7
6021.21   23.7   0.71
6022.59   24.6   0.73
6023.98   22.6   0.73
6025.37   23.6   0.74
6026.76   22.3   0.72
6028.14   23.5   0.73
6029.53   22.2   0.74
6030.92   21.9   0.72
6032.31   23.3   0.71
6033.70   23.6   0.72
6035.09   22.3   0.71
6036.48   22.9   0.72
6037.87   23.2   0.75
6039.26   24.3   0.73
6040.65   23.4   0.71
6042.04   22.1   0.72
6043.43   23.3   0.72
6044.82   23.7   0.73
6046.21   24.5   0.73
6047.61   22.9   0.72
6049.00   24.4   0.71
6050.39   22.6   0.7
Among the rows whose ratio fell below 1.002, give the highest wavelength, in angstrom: 6000.45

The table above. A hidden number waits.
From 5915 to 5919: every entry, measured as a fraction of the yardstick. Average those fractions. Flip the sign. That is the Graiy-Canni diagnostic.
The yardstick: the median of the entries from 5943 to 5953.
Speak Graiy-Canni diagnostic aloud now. -0.98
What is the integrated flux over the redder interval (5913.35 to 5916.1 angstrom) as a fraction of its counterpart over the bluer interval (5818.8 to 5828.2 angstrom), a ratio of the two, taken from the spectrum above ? 0.3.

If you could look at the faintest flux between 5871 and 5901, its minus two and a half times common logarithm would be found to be -3.36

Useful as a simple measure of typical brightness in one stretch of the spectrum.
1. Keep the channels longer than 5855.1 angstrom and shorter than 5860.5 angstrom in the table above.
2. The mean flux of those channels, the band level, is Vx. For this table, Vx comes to 23.8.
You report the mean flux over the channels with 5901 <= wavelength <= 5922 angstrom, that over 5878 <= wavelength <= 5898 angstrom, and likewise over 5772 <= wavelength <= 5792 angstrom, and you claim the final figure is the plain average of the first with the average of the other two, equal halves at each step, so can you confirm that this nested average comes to 23.5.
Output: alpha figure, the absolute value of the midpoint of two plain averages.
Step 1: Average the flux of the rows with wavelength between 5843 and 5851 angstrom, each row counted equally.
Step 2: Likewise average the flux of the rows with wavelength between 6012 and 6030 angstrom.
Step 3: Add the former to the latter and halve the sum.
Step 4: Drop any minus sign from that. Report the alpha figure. 23.3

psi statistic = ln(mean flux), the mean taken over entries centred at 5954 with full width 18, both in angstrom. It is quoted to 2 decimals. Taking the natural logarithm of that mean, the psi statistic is 3.15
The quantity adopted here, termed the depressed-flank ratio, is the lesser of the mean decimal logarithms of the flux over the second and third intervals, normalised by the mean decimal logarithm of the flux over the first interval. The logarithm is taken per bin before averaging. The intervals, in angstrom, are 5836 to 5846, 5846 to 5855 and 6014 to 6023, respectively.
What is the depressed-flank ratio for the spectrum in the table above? 0.986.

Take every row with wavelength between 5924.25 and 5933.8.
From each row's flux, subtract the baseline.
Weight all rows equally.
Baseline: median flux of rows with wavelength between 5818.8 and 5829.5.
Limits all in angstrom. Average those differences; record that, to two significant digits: -0.55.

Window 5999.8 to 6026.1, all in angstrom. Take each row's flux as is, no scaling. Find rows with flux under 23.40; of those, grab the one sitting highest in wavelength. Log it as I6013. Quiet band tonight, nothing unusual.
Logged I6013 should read 6023.98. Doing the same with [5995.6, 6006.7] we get 6005.98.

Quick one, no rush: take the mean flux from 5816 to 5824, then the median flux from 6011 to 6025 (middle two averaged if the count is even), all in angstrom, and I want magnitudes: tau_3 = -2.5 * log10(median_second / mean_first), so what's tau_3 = 0.081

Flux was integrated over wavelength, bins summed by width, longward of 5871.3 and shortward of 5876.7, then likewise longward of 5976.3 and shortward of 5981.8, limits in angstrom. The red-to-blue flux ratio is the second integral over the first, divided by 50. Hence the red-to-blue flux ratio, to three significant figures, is 0.0202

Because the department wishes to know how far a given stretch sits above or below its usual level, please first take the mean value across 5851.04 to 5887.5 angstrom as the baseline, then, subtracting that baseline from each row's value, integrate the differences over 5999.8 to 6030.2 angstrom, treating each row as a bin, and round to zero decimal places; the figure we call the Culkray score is -18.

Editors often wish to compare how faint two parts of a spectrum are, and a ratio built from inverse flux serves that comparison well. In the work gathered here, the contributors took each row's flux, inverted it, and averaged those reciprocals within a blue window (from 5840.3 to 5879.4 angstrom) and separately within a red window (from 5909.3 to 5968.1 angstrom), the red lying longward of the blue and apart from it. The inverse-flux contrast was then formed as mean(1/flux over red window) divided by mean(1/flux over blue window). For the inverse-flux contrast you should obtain 1.02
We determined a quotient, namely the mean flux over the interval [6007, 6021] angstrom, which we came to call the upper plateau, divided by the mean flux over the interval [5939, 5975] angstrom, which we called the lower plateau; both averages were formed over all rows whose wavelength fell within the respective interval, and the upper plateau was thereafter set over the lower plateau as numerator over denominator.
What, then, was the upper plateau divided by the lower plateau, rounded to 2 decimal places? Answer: 0.96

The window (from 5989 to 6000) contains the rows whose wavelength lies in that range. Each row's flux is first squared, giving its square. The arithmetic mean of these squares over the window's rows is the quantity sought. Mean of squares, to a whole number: 504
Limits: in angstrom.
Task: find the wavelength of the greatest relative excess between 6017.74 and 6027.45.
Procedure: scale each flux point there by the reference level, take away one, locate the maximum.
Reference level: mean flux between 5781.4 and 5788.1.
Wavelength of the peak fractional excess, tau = 6022.59 angstrom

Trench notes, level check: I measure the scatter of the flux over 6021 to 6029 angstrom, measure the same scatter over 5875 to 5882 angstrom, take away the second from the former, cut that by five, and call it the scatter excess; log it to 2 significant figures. 0.032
